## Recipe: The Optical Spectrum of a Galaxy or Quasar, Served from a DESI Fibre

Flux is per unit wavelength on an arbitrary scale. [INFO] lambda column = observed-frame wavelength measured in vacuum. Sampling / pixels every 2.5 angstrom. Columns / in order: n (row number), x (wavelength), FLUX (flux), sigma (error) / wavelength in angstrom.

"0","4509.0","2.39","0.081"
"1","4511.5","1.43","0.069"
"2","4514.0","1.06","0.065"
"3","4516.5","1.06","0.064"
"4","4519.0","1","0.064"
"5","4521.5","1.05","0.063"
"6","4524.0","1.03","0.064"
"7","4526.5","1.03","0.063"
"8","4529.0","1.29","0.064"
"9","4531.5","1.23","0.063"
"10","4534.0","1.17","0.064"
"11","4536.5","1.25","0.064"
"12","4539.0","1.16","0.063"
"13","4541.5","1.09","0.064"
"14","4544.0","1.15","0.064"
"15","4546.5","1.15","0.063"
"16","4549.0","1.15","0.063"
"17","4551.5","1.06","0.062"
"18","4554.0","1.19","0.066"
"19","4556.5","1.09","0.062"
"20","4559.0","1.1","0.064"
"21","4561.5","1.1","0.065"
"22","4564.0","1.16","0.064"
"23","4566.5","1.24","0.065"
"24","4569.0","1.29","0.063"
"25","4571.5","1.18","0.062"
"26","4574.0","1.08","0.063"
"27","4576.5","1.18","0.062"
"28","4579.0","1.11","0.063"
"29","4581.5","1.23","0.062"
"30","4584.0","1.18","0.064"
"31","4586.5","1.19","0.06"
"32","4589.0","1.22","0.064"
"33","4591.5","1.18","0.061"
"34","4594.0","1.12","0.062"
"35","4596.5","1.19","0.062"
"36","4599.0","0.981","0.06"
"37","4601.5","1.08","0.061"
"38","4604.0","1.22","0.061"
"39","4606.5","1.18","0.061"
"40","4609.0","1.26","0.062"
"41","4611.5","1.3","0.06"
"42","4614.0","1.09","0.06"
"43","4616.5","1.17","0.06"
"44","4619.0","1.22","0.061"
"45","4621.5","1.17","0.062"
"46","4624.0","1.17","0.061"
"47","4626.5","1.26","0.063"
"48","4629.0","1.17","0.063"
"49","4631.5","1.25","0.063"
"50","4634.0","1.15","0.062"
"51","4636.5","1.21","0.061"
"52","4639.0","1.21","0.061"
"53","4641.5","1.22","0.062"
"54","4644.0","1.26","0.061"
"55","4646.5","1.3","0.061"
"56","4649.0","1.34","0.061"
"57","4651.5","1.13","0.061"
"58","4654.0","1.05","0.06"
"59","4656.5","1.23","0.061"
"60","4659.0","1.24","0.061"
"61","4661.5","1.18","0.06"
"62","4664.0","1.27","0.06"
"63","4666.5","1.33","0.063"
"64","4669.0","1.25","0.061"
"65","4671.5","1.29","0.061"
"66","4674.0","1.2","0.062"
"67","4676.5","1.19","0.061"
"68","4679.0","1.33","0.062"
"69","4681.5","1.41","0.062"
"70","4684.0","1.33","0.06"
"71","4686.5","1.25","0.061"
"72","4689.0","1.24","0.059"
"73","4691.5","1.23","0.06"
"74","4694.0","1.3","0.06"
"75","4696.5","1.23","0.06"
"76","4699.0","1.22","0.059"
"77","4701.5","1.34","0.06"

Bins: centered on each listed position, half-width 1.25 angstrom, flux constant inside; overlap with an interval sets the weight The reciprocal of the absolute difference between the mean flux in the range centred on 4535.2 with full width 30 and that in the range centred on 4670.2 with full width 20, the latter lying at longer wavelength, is 9.2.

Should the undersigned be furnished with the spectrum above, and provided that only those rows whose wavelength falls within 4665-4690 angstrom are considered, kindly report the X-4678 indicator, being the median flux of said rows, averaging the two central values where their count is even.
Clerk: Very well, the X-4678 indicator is 1.27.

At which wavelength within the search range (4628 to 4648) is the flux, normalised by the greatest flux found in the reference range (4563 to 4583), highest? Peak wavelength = 4646.5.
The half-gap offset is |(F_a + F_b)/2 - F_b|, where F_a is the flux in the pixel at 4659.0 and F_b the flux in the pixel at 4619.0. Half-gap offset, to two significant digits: 0.010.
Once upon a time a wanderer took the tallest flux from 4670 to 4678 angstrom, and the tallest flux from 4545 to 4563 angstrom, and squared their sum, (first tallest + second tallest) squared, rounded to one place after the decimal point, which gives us 6.2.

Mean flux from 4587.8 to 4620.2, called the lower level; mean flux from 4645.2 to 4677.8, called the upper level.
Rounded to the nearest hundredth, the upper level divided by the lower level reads 1.05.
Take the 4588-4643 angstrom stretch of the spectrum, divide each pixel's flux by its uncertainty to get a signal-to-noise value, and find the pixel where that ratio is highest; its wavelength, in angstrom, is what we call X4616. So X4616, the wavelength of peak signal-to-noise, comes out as 4611.5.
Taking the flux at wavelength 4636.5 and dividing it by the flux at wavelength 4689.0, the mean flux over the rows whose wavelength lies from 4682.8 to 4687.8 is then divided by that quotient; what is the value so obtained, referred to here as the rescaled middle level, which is 1.32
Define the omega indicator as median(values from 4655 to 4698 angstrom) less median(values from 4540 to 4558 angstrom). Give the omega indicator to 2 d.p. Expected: 0.10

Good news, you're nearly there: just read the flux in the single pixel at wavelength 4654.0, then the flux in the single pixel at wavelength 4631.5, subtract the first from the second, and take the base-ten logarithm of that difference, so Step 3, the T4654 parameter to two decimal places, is -0.70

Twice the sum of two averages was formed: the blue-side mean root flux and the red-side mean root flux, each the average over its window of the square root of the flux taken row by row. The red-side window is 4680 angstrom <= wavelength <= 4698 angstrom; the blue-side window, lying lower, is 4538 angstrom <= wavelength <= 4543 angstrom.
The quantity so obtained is 4.39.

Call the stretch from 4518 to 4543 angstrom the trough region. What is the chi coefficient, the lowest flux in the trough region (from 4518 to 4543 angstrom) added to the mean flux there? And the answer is 2.13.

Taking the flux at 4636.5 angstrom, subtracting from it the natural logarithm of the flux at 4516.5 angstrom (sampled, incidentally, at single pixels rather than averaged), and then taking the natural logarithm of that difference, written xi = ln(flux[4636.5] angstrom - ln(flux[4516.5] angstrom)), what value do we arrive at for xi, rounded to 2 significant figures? 0.14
